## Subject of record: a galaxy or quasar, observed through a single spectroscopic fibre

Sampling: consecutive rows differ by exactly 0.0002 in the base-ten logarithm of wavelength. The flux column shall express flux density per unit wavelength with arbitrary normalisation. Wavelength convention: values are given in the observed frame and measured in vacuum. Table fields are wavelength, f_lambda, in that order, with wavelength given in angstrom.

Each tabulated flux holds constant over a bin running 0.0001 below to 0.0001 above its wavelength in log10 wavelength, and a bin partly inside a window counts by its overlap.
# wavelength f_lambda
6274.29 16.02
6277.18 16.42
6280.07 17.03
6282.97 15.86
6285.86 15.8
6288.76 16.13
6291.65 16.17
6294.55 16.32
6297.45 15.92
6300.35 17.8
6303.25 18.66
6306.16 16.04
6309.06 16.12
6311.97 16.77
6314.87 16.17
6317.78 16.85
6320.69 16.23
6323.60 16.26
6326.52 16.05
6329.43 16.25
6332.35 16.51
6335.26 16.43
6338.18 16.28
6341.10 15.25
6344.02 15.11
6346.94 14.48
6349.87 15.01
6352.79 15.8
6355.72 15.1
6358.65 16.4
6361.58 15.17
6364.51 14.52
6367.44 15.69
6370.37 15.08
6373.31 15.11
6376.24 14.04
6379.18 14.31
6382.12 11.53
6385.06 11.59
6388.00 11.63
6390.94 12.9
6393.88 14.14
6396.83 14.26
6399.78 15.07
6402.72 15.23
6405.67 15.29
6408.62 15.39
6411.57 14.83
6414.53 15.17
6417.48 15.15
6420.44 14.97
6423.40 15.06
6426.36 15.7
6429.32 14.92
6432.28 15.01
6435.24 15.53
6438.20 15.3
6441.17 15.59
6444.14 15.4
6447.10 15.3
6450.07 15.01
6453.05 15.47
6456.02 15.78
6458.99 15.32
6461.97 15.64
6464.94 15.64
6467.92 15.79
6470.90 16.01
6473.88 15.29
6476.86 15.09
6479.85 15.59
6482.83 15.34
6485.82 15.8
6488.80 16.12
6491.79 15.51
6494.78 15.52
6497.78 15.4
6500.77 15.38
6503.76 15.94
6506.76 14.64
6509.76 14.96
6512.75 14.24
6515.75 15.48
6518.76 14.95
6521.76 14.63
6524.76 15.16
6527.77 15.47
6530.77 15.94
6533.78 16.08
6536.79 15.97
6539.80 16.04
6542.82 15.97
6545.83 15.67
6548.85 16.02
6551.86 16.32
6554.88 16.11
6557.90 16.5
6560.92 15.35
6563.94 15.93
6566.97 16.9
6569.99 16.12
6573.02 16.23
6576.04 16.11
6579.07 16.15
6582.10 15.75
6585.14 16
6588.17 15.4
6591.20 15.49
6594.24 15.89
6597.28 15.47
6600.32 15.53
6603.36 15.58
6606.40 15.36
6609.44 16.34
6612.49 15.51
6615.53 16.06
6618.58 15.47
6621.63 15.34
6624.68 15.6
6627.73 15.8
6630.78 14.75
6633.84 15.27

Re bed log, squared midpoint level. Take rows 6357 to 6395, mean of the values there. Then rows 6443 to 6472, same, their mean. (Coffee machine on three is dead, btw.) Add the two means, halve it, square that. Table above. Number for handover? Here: 218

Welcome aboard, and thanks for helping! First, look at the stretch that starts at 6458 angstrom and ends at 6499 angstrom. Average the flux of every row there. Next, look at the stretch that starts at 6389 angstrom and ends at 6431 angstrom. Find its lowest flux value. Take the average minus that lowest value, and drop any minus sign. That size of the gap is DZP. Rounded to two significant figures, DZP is 2.7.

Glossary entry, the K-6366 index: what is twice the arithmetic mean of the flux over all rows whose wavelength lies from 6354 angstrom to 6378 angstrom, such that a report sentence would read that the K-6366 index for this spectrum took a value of 30.3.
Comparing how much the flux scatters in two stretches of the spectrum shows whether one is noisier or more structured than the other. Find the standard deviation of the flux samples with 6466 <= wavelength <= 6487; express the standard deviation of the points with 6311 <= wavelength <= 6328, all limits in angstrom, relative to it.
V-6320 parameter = 1.0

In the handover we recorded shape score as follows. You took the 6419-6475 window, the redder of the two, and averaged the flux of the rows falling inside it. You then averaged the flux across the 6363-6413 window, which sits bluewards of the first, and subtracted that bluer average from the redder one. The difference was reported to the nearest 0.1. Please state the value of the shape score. 1.3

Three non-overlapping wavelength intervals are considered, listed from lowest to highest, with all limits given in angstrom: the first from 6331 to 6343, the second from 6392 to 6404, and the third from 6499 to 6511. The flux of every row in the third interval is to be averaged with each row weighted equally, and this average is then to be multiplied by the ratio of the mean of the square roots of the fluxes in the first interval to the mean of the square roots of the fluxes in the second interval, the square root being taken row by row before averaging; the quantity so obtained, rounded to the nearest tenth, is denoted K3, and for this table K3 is 16.0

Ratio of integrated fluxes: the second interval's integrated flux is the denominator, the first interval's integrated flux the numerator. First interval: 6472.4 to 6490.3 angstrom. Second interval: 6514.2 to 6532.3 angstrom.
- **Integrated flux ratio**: 1.01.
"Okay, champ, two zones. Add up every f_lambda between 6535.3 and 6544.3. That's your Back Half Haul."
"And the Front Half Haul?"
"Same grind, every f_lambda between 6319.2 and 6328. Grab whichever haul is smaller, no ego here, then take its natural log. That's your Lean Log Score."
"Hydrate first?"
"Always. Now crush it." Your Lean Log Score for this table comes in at 3.87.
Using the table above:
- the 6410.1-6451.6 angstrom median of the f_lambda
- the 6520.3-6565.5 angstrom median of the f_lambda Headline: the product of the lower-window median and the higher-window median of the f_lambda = 242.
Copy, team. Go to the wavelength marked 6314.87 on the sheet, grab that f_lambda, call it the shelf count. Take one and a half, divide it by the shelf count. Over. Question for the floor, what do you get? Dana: 0.093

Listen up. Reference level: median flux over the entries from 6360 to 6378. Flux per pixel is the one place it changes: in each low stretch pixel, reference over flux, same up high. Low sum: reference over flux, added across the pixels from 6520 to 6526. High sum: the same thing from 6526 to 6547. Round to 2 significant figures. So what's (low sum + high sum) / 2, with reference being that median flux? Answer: 4.3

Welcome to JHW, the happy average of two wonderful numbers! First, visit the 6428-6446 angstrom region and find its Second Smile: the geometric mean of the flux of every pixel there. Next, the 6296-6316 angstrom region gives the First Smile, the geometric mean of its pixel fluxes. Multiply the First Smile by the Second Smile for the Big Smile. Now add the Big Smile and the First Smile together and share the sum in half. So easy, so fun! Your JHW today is 136.5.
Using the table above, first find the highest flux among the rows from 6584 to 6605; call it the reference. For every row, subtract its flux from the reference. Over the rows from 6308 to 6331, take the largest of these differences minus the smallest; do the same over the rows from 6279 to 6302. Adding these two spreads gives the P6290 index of 2.8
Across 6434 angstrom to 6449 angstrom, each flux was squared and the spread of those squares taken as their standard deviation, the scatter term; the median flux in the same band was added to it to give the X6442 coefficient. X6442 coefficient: 19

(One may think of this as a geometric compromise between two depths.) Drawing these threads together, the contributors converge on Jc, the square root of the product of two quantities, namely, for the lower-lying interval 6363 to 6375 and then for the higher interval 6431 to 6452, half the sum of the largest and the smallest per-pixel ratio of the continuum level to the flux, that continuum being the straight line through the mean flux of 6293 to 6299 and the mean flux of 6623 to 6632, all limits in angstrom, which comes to 1.05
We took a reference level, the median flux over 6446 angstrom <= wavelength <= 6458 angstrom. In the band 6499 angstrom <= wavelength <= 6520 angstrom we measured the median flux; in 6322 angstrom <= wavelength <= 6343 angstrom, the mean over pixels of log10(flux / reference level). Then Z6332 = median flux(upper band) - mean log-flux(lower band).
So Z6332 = 14.9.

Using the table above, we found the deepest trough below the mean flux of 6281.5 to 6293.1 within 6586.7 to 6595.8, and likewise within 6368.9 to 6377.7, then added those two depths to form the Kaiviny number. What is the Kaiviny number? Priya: 2.5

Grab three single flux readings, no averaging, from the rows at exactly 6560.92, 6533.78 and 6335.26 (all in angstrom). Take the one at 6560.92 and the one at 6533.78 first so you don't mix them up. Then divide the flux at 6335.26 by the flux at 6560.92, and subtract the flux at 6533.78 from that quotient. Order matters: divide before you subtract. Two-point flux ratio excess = -15.0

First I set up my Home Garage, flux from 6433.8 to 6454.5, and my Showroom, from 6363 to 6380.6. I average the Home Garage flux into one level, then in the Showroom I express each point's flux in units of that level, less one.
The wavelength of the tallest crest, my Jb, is 6367.44 angstrom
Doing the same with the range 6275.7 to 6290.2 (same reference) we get 6280.07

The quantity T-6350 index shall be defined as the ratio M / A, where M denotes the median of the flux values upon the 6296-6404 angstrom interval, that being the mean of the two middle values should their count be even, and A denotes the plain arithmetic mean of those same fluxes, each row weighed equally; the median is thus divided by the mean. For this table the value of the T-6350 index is 1.00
